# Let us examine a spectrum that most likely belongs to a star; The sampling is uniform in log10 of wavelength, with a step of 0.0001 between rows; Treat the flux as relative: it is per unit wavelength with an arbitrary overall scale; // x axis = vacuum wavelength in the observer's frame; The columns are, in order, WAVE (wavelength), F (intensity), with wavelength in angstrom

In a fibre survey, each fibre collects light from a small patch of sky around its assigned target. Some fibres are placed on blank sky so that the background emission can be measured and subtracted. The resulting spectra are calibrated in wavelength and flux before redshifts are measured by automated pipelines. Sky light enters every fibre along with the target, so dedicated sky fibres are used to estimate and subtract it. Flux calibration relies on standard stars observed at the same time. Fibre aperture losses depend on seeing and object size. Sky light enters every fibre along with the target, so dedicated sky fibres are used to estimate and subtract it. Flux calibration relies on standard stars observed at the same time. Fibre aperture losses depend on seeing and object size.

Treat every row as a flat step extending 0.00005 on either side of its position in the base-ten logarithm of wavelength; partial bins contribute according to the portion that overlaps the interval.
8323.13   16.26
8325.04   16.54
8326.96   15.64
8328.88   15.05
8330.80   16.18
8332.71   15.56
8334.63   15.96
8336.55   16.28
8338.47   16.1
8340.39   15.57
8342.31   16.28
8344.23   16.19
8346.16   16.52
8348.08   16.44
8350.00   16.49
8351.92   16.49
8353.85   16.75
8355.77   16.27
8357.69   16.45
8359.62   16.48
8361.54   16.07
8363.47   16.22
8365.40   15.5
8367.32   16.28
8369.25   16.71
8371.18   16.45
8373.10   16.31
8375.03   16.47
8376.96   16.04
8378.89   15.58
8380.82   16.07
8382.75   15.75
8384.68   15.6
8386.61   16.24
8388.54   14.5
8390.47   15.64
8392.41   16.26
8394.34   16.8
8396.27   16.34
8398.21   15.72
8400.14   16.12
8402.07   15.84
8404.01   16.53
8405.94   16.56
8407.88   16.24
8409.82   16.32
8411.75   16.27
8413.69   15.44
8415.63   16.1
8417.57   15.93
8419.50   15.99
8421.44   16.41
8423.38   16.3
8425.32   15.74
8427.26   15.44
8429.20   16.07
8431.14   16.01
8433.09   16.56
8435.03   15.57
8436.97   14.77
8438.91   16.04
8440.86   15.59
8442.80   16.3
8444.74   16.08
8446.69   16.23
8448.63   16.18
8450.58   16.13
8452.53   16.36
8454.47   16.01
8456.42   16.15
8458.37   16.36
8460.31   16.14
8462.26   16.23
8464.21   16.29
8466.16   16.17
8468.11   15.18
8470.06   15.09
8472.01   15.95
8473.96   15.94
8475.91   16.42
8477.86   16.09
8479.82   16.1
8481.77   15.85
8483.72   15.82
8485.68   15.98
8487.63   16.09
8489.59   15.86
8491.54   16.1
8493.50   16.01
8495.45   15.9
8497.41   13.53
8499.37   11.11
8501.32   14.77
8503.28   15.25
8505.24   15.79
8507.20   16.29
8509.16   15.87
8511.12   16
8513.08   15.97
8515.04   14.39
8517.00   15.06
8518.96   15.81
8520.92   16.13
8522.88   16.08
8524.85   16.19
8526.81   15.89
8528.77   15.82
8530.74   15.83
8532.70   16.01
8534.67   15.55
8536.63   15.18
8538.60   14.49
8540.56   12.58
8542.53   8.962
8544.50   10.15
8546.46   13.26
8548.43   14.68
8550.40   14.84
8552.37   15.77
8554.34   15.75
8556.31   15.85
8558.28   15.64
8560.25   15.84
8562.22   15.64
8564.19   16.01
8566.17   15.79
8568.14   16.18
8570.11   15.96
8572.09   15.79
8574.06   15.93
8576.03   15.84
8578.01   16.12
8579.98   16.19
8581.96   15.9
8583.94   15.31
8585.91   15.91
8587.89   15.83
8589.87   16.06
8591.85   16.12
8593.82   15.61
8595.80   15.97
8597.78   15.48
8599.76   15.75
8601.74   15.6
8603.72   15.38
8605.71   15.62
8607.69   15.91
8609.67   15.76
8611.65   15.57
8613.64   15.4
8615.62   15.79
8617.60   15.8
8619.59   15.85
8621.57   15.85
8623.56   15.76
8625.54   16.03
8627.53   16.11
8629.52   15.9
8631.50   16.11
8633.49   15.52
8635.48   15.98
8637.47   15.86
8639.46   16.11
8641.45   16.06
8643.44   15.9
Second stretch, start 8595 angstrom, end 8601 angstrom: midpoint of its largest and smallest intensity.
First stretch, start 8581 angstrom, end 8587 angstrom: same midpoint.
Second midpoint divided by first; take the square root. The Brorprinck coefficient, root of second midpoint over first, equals 1.004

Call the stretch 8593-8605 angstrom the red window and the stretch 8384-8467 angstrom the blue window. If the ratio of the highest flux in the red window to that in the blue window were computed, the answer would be 0.951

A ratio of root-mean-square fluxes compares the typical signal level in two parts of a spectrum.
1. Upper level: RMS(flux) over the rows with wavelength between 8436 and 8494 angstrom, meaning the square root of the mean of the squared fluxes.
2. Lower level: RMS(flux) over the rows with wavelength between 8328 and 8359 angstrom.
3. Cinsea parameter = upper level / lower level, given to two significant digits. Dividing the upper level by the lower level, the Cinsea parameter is 0.99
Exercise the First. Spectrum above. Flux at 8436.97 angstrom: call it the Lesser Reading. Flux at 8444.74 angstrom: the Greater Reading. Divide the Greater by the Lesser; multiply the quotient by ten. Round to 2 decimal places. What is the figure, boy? 10.89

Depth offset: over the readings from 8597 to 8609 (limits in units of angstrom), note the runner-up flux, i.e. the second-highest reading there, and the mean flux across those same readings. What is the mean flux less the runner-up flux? -0.13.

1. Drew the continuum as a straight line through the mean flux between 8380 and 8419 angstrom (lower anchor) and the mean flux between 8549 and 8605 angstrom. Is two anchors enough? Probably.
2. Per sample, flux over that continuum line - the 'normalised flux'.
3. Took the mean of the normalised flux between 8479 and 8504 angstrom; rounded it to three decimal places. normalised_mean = 0.960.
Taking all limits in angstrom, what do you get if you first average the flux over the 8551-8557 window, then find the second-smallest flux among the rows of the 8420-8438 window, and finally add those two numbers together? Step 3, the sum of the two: 31.2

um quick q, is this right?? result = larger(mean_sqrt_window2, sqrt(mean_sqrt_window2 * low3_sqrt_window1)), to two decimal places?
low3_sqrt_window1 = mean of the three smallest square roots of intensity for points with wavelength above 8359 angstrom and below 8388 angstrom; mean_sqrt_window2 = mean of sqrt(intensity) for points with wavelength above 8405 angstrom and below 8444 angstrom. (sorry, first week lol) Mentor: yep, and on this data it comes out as 4.00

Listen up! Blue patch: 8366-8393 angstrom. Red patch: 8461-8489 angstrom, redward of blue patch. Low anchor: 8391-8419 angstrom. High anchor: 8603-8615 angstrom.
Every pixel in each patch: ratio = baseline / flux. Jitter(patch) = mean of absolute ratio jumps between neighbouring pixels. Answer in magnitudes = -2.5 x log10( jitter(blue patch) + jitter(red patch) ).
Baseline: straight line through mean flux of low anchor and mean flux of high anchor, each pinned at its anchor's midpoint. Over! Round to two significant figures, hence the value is 3.2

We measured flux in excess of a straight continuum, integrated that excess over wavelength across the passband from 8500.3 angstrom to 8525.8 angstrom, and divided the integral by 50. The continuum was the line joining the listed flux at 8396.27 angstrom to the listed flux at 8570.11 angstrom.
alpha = -0.22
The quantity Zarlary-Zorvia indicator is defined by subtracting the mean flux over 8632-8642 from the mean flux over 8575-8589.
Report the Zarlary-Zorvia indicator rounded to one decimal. 0.0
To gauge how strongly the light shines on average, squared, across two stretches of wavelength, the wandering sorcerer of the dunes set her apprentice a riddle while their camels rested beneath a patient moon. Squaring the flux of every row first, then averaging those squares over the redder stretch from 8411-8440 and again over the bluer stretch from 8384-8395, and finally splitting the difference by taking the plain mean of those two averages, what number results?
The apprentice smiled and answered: 252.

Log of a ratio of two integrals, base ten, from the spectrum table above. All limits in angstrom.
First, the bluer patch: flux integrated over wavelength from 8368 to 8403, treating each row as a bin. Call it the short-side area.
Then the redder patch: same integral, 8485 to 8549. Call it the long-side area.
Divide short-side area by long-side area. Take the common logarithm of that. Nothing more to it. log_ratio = -0.2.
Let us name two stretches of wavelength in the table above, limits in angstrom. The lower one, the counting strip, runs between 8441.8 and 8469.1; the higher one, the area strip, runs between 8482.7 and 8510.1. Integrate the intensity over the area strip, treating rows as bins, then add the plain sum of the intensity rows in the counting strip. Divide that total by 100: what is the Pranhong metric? 6.45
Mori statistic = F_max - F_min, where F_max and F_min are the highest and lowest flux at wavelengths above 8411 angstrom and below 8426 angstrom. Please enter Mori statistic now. 0.97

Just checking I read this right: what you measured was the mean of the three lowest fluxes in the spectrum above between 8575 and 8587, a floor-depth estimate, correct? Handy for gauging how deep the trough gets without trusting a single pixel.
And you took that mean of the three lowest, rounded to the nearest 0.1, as 15.7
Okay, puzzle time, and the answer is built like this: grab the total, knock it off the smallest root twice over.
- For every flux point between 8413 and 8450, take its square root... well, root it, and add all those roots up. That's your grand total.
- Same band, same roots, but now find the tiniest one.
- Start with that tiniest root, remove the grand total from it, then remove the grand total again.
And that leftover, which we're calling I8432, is -148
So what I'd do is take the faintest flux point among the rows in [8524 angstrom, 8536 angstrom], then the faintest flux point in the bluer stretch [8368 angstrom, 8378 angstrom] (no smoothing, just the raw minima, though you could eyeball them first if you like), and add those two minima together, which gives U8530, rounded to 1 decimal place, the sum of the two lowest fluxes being 31.6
